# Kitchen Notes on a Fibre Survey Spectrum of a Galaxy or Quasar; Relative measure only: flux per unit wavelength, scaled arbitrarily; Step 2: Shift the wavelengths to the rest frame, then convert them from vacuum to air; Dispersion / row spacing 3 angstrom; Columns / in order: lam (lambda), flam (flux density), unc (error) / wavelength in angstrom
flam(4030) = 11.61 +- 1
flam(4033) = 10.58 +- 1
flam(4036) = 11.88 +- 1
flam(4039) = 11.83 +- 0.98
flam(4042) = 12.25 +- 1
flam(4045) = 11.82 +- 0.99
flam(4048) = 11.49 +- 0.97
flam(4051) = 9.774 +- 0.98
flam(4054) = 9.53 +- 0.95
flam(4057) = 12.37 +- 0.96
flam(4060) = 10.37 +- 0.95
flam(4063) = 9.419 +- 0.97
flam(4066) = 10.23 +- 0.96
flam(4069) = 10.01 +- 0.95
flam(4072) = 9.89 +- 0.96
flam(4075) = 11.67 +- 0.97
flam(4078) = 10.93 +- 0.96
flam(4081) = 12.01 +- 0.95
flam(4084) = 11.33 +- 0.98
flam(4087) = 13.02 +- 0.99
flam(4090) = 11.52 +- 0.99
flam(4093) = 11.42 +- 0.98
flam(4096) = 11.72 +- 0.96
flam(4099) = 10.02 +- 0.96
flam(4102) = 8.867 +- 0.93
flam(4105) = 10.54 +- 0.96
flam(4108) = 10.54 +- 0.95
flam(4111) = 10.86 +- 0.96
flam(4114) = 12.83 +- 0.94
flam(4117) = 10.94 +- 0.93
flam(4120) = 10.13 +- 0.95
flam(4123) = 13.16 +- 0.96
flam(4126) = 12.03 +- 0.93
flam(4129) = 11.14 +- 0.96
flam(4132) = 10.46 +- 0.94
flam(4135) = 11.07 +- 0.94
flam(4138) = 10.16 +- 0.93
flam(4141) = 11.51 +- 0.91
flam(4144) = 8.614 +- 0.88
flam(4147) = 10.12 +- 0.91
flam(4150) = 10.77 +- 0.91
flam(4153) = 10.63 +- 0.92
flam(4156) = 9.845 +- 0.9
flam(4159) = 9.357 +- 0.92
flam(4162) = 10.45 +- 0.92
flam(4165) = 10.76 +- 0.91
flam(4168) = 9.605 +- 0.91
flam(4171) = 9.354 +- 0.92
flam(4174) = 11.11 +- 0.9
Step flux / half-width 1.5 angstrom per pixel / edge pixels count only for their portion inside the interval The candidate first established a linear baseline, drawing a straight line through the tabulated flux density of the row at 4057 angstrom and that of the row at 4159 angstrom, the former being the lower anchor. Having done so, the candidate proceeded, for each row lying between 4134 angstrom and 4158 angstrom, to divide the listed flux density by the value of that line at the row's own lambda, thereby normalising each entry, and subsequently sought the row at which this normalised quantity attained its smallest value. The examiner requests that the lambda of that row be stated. 4144 angstrom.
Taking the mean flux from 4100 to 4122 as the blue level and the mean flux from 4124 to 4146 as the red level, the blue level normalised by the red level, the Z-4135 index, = 1.00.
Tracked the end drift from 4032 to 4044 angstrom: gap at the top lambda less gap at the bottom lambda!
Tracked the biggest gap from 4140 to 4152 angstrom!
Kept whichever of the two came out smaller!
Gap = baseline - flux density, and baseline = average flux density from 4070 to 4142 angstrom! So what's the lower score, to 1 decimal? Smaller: -1.7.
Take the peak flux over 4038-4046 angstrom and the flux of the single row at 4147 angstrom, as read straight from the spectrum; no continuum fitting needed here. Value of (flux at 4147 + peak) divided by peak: 1.83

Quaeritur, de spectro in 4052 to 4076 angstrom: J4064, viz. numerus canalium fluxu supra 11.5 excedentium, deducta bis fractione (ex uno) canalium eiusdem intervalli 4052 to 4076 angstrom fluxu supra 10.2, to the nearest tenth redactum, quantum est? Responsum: 1.0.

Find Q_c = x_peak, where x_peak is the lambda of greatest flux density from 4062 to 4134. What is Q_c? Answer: 4123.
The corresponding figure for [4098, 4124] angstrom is 4123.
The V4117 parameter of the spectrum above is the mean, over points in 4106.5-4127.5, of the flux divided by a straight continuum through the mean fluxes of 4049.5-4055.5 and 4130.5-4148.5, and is 1.13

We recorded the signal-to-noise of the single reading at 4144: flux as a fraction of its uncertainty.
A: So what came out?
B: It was 9.8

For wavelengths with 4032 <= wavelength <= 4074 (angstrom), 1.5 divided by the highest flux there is 0.121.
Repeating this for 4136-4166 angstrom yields 0.130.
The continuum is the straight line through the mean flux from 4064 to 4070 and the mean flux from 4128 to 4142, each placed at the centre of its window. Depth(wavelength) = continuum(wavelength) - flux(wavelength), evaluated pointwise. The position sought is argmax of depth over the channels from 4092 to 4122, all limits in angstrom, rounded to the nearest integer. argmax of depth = 4102 angstrom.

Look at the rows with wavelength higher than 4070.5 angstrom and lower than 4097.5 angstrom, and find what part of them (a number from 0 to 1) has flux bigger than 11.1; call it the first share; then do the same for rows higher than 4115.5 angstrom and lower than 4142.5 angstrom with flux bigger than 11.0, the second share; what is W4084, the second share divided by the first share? 0.71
